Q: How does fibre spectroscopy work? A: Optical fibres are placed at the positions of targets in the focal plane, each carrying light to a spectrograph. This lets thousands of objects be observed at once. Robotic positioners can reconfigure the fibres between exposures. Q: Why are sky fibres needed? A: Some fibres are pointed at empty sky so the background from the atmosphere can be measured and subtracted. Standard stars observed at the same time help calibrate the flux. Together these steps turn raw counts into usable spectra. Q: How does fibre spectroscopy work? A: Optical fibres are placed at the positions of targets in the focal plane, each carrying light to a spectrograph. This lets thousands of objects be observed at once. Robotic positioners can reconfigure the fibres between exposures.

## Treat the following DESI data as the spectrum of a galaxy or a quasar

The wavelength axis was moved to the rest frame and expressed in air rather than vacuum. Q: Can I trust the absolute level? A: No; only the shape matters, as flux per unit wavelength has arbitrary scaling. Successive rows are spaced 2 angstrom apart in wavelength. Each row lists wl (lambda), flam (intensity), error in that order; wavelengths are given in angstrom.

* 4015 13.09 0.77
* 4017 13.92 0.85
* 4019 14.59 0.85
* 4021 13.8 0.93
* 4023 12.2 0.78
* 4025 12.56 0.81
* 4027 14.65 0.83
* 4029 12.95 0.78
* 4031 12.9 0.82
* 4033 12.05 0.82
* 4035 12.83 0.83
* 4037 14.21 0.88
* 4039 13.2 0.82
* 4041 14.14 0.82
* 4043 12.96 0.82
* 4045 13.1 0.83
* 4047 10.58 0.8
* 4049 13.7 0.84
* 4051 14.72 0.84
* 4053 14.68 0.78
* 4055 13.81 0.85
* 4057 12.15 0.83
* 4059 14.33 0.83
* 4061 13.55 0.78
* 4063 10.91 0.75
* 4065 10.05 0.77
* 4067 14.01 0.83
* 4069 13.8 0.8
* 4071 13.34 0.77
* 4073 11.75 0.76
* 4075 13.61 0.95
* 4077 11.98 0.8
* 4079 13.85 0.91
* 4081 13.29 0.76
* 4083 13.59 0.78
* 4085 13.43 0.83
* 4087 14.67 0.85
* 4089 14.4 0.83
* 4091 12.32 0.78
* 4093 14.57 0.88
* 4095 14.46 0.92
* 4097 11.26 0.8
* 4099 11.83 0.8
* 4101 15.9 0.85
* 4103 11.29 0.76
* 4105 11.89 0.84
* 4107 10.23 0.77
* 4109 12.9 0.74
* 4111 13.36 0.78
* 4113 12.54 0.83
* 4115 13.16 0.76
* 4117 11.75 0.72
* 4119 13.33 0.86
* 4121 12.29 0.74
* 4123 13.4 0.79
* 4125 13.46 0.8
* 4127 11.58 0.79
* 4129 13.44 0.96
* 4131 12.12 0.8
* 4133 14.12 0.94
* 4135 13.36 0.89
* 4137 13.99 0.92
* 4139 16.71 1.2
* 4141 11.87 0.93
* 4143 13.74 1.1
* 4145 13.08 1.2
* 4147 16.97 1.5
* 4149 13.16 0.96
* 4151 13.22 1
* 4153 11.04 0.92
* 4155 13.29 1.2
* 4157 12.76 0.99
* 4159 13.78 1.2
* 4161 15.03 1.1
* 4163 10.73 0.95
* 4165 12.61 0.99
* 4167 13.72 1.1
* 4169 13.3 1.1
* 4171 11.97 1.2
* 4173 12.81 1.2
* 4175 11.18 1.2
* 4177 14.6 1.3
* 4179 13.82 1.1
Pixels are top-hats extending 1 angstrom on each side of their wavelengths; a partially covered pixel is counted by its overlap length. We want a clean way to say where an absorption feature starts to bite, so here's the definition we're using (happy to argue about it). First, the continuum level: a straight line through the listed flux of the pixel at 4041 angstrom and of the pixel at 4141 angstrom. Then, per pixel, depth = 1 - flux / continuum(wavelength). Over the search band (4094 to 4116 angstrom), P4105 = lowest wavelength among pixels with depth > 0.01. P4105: 4097 angstrom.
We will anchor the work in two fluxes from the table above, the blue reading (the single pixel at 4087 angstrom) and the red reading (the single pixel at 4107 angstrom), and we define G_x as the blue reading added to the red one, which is 24.9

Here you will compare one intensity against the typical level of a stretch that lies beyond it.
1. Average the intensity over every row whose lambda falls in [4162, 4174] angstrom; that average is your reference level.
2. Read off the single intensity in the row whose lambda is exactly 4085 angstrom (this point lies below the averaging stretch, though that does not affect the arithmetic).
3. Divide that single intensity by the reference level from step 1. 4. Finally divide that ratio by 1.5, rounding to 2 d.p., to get 0.71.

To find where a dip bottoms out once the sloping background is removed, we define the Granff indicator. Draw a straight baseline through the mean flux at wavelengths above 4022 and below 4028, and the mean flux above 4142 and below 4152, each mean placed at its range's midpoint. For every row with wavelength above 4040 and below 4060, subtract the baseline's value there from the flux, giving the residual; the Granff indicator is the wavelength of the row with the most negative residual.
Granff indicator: 4047 angstrom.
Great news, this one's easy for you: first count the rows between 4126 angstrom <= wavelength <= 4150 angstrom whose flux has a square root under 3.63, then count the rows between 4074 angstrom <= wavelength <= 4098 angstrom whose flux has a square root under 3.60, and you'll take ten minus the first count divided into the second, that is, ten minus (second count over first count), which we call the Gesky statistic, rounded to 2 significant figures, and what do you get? 9.4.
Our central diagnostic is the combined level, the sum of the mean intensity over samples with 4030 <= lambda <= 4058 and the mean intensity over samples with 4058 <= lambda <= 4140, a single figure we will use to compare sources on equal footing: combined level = 26.29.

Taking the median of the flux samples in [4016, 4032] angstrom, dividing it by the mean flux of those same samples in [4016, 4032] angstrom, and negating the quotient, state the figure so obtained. -0.99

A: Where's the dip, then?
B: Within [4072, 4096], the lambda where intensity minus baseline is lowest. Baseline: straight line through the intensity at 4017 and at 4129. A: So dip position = 4073 angstrom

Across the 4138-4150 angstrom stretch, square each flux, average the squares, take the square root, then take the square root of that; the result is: 3.79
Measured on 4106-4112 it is 3.50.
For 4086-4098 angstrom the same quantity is 3.70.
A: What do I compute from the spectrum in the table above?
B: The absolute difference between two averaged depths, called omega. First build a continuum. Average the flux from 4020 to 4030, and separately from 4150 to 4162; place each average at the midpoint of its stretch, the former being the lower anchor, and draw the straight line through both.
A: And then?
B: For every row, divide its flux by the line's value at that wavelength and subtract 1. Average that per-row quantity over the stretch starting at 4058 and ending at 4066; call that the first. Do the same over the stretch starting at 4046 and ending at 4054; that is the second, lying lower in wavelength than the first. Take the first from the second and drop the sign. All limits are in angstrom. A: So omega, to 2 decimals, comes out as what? 0.09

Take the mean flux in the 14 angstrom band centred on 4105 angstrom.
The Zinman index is 12.5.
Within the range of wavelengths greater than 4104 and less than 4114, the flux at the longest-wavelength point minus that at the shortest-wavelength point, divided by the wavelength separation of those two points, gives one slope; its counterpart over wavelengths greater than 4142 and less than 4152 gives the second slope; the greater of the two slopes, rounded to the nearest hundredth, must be 0.08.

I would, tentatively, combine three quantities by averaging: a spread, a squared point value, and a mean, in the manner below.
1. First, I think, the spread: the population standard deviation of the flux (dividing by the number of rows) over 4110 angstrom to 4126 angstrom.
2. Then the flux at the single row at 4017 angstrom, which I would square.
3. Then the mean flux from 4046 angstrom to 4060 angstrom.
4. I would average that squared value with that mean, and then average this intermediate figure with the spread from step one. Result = 52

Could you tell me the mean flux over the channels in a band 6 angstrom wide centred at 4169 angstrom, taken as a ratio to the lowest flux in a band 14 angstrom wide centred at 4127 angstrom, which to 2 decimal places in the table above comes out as 1.12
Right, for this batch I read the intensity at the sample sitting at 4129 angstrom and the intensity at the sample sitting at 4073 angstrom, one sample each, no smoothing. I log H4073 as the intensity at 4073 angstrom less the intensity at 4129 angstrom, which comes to -1.7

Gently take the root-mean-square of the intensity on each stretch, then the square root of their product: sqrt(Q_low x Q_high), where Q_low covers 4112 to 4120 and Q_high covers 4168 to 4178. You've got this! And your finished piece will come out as 12.8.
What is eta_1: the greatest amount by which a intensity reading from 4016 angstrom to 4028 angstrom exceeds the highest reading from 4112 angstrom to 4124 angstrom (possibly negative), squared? 1.6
